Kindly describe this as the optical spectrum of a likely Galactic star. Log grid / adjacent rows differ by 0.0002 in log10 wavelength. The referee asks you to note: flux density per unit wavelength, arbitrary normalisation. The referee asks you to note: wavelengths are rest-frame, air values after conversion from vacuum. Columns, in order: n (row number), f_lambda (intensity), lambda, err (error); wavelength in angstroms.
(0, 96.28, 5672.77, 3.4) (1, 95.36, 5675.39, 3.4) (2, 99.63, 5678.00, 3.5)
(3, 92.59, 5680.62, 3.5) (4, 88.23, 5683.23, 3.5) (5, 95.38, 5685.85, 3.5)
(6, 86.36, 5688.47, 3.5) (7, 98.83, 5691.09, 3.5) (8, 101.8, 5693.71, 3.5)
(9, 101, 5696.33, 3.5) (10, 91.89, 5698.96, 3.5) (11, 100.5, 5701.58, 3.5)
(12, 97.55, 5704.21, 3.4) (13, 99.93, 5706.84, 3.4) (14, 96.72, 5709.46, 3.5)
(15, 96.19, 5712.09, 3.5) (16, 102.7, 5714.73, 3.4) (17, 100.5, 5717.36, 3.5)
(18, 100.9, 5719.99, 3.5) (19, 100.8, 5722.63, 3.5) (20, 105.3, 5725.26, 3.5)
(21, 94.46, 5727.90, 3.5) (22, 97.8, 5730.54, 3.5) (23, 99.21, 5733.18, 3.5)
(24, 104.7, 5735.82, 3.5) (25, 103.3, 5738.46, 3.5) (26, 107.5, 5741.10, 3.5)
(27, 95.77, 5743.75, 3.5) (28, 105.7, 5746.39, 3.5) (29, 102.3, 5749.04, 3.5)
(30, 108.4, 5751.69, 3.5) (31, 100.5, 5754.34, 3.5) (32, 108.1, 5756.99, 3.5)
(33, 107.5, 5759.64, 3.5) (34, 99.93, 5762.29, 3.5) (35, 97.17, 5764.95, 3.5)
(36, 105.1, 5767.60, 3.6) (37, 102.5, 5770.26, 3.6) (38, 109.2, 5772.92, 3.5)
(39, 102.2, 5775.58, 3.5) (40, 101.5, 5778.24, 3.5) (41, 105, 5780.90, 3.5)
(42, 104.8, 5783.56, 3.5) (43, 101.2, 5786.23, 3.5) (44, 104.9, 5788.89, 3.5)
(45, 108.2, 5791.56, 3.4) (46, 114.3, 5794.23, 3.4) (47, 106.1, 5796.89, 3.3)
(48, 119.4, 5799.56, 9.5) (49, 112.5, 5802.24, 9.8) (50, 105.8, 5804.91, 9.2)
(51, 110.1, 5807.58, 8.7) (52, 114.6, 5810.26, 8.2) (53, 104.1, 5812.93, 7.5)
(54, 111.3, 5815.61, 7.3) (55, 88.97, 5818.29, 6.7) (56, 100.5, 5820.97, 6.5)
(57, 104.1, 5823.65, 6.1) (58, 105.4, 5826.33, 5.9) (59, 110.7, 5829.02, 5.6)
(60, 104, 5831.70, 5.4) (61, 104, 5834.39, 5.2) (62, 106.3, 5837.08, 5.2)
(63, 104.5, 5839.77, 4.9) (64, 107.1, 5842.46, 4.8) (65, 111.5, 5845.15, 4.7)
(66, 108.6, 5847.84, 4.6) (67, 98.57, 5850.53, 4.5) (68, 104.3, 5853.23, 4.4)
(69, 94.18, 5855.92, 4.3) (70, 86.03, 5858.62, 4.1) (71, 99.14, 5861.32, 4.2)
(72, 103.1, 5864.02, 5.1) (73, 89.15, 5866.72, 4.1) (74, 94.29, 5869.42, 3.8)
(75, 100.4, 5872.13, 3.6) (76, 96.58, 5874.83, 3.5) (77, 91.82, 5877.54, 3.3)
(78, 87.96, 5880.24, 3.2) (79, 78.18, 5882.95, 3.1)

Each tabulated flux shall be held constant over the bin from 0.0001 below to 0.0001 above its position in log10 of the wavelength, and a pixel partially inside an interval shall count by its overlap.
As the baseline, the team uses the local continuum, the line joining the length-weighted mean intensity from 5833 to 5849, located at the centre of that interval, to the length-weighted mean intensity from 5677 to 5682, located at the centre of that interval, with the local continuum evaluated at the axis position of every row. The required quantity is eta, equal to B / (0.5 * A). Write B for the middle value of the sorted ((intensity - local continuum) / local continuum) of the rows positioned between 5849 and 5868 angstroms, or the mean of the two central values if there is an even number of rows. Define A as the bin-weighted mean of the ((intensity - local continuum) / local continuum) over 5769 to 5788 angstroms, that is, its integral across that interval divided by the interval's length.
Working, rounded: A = 0.011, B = -0.085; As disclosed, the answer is -15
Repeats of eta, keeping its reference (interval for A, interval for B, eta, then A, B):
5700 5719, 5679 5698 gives -1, 0.012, -0.009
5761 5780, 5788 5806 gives 19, 0.005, 0.045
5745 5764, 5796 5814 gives 3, 0.034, 0.052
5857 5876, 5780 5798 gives 0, -0.122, 0.021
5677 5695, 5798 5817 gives -7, -0.017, 0.058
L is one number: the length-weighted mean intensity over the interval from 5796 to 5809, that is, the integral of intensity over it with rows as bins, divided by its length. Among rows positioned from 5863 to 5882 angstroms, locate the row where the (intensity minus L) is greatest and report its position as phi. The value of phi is 5864.02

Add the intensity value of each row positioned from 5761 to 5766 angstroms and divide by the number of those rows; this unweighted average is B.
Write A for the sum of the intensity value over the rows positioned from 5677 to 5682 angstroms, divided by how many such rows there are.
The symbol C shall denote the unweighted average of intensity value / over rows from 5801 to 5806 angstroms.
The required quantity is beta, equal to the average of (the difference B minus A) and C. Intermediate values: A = 96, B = 99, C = 109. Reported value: 56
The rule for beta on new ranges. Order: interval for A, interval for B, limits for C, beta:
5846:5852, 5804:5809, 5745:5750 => 54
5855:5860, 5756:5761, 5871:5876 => 58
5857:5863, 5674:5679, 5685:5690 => 48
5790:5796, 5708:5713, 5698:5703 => 41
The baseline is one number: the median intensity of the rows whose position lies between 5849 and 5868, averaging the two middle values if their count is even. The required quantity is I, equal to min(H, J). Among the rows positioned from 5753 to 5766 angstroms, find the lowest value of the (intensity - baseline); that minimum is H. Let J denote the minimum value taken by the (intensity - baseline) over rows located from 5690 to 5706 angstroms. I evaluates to -7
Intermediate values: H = -1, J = -7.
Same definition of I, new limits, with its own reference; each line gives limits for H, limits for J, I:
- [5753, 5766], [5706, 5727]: -2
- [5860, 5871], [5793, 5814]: -9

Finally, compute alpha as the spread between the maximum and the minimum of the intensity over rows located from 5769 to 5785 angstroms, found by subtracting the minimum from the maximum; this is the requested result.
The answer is 8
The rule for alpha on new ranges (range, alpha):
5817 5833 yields 22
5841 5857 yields 17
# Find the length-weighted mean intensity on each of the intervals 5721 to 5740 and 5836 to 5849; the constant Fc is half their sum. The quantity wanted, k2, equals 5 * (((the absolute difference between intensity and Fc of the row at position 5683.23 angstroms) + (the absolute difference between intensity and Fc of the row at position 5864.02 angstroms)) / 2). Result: 43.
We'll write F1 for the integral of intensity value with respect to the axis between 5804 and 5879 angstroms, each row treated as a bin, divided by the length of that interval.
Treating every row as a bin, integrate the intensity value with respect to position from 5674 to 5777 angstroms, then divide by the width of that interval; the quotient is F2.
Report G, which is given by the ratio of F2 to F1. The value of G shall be 0.98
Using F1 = 102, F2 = 100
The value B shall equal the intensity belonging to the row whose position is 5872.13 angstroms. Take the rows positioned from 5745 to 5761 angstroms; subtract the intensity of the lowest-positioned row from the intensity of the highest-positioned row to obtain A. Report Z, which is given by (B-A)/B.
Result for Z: 0.98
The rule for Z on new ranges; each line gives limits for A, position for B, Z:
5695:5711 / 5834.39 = 1.04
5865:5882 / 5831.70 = 1.01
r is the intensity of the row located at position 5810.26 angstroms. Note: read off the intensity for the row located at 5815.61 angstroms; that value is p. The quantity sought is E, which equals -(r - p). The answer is -3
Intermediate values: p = 111.3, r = 114.6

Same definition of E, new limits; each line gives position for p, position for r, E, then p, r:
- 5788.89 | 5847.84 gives -4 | 104.9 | 108.6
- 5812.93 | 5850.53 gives 6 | 104.1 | 98.57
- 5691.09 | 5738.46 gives -4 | 98.83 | 103.3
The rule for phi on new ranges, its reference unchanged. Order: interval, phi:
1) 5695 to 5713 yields 5696.33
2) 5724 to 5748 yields 5741.10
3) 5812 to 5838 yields 5815.61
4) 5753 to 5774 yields 5772.92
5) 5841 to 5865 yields 5845.15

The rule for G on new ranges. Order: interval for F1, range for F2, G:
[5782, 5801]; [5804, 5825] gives 0.97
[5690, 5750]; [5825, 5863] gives 1.03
